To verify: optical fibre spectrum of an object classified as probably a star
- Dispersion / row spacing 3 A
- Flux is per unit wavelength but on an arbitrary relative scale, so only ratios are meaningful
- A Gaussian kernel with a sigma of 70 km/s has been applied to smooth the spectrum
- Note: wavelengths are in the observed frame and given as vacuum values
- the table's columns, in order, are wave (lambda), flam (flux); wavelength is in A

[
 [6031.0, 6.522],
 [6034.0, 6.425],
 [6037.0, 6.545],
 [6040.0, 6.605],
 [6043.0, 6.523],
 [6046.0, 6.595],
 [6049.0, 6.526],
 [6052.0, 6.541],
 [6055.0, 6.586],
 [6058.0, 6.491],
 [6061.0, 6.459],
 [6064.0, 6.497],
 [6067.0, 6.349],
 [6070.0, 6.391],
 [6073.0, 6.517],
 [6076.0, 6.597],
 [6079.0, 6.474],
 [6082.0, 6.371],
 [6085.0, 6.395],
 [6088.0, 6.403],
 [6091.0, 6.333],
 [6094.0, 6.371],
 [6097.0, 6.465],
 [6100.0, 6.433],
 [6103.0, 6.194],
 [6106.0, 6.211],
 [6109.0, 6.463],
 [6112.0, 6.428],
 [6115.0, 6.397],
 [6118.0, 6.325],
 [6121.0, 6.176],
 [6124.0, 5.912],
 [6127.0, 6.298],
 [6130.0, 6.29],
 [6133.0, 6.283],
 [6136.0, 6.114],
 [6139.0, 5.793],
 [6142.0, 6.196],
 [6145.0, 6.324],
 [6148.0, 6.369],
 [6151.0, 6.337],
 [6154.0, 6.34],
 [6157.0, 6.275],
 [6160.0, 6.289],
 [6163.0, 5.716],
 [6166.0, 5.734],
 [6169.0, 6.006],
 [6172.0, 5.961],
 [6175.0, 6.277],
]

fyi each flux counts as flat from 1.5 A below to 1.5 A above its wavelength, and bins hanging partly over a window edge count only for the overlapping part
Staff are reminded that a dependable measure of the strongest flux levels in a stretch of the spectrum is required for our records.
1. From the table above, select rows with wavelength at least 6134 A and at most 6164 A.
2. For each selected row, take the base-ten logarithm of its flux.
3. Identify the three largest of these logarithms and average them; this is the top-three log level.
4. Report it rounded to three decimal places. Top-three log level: 0.803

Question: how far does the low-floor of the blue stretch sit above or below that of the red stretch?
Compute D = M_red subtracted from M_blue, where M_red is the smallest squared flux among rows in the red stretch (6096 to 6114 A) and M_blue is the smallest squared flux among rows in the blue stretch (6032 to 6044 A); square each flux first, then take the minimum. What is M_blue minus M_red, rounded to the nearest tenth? 2.9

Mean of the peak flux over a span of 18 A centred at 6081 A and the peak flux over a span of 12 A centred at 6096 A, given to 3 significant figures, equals 6.53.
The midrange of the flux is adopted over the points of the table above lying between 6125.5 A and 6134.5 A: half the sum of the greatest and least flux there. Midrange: 6.29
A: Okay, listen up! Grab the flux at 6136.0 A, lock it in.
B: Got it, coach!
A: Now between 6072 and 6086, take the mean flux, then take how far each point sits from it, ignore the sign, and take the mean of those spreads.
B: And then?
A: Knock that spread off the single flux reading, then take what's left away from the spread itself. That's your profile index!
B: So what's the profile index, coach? -5.97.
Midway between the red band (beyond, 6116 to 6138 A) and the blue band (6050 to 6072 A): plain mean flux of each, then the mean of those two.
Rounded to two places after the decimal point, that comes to 6.34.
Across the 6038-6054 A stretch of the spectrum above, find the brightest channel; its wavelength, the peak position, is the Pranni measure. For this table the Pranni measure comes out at 6040.0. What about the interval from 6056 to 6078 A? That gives 6076.0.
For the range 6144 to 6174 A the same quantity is 6148.0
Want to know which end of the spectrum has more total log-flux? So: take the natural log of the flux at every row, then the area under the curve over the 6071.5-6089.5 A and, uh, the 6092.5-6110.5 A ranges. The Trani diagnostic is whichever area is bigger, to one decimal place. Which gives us 33.6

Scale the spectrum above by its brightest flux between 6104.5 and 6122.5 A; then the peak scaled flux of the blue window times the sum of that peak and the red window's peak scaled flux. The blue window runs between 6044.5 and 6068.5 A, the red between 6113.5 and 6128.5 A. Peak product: 2.05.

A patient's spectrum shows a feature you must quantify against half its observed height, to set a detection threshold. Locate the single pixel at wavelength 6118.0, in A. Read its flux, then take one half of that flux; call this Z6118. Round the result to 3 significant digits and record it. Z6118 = 3.16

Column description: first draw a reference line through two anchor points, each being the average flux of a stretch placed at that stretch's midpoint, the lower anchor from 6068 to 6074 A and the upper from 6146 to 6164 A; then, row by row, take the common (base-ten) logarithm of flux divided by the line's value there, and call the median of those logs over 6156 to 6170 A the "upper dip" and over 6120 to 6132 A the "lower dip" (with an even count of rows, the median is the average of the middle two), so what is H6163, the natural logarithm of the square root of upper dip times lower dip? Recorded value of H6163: -4.8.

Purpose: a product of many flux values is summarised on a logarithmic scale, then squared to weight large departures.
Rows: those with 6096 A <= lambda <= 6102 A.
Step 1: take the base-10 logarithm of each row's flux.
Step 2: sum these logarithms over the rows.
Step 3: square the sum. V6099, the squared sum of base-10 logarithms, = 3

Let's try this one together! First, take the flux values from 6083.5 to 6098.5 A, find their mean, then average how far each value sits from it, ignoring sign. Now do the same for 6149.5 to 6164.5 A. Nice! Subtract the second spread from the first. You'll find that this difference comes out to -0.16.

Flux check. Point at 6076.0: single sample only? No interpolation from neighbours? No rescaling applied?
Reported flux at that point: 6.597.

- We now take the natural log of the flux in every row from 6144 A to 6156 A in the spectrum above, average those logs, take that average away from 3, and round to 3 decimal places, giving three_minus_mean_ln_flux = 1.153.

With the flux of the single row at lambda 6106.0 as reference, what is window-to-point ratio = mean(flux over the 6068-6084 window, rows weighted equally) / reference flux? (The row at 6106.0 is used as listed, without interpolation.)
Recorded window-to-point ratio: 1.04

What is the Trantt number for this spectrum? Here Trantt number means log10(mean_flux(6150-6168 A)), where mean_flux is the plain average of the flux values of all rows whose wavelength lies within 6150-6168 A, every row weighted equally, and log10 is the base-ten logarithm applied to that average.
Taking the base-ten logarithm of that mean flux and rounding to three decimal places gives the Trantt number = 0.786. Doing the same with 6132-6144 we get 0.785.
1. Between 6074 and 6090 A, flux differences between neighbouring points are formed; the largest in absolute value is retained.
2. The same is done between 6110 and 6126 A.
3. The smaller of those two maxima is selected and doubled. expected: 0.25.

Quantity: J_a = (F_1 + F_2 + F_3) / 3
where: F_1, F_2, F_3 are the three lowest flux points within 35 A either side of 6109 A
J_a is 5.94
